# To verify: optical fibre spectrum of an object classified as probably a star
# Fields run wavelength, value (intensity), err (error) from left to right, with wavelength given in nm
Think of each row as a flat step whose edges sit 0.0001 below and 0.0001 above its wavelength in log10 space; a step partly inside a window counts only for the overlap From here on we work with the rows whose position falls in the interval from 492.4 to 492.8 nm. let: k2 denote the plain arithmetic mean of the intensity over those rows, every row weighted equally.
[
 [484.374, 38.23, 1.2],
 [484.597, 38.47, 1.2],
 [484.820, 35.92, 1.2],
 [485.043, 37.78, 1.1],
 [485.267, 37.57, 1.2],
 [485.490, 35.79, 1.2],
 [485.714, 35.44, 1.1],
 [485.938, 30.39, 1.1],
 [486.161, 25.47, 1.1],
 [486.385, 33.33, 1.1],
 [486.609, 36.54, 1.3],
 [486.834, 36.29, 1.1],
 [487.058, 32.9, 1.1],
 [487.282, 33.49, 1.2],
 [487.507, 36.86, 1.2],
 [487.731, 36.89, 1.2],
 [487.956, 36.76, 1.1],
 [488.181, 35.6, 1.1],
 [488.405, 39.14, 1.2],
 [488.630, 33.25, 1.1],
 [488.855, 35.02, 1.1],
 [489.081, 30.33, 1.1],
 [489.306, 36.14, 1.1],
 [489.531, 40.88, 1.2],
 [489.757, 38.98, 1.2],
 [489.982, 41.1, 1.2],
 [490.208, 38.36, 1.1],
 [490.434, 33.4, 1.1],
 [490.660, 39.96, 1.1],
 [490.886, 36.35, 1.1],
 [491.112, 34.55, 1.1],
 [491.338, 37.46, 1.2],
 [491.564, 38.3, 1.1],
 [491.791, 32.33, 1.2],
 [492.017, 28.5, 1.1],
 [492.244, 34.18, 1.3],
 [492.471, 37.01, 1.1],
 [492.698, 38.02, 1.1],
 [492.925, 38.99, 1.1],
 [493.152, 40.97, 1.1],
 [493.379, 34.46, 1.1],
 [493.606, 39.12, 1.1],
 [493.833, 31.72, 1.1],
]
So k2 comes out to 37.5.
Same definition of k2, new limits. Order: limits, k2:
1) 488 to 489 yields 35.8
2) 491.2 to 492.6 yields 34.6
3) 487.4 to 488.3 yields 36.5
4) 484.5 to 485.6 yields 37.1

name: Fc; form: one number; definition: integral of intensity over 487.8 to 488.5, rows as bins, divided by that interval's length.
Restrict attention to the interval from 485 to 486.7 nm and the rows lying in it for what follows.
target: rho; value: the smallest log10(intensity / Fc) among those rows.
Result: -0.16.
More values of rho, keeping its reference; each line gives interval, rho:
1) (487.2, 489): -0.05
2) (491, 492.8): -0.11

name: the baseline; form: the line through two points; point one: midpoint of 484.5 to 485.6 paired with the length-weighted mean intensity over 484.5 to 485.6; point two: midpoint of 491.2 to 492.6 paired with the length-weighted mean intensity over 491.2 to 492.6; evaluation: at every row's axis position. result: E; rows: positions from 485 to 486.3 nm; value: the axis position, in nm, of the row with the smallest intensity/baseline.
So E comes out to 486.161 nm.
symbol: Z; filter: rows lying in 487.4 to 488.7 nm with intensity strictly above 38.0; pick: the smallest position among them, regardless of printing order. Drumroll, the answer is 488.405 nm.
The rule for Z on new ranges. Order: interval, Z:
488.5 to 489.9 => 489.531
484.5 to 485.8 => 484.597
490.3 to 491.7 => 490.660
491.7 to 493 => 492.698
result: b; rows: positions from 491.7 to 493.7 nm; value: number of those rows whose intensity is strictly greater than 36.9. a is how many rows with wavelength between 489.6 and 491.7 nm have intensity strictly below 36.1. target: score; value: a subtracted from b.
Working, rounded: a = 2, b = 5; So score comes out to 3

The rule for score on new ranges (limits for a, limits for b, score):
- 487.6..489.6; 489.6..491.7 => 2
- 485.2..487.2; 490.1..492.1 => -2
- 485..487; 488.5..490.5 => -1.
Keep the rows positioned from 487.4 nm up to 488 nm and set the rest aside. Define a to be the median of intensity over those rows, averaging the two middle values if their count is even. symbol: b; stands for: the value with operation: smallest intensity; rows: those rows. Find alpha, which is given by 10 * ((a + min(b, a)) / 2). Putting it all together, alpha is 368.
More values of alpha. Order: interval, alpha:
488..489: 343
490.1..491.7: 354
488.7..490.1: 339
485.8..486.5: 279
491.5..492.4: 309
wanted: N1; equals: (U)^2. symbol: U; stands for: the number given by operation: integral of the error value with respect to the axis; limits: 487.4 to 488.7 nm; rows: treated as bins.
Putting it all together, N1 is 2.24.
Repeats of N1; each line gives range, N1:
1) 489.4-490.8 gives 2.58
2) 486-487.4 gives 2.58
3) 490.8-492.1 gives 2.18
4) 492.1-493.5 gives 2.51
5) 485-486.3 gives 2.18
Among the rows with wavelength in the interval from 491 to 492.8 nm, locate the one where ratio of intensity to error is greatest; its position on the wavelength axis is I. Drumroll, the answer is 491.564 nm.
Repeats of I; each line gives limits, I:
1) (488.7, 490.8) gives 490.660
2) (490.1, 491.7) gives 490.660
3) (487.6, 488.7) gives 487.956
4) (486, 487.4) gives 486.834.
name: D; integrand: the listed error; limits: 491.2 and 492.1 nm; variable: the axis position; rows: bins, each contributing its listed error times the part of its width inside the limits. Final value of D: 1.04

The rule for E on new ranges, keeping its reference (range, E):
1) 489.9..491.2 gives 490.434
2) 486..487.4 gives 486.161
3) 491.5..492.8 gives 492.017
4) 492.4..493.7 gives 493.379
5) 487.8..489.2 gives 489.081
